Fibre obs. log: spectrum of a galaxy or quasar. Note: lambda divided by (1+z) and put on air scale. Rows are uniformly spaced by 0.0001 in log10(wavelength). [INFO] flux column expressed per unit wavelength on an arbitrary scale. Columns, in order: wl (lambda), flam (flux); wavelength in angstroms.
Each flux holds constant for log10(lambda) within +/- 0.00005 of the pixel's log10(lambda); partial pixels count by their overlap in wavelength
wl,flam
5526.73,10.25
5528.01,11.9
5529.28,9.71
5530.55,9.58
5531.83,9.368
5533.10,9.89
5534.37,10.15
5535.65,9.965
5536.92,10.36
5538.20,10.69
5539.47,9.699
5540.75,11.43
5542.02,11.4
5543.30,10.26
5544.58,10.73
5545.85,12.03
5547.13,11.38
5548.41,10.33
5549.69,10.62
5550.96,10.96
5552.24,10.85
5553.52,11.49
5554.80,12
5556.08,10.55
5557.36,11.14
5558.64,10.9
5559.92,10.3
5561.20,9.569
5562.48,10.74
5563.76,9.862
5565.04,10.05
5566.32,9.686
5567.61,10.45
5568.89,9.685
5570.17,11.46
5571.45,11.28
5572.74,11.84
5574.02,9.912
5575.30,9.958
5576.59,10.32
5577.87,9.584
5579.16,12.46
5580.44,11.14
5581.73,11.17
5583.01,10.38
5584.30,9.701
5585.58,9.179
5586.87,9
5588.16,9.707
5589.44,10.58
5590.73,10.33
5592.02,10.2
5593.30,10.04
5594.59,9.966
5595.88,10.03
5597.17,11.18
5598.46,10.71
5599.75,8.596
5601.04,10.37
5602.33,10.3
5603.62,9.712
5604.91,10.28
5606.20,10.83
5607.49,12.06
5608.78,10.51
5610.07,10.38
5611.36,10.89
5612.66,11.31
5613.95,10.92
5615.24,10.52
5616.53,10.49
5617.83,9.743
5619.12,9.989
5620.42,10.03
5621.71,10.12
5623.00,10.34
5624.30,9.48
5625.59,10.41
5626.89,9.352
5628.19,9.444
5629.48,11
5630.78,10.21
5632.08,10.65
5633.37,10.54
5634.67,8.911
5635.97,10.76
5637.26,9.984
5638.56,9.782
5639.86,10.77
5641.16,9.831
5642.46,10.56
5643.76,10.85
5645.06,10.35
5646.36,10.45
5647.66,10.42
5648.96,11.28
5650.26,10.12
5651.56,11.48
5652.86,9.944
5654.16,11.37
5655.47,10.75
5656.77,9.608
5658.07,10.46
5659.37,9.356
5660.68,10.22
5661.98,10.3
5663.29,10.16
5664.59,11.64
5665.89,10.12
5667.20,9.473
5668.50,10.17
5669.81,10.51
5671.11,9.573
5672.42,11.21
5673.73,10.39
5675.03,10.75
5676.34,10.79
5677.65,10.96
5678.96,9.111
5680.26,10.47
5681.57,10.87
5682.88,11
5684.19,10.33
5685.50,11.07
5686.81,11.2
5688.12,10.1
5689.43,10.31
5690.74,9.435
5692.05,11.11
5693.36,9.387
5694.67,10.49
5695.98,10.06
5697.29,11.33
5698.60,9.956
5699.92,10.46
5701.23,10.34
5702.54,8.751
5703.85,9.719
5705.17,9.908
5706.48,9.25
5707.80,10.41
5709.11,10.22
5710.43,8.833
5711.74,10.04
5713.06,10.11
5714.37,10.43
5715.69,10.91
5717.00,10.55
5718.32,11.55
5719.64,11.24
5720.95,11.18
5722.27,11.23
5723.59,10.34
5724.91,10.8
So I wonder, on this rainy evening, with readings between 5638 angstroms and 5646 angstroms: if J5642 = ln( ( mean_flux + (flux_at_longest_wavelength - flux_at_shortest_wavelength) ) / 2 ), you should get 1.70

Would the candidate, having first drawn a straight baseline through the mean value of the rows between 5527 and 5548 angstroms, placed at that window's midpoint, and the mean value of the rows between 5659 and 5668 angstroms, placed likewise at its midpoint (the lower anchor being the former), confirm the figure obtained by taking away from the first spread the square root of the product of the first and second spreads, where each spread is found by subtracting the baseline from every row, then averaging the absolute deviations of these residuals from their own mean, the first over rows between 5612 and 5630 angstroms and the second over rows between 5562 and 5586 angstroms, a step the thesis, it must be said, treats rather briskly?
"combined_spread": -0.106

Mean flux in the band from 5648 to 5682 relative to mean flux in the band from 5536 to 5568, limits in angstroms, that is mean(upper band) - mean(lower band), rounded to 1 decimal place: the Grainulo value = -0.3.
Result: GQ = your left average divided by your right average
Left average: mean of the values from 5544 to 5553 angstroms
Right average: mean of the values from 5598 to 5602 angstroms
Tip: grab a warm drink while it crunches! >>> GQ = 1.11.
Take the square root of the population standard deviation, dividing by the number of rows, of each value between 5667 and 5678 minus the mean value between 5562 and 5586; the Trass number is 0.750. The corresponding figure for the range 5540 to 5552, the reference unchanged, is 0.744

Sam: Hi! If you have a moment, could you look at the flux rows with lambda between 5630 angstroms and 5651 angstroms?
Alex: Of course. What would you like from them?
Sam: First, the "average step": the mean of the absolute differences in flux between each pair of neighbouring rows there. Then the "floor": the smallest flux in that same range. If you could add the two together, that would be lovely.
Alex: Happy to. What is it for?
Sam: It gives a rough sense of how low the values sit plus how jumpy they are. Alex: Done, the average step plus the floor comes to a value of 9.6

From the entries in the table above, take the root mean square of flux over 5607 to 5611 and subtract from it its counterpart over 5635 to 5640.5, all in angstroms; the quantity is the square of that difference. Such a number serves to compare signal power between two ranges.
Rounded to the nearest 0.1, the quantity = 0.5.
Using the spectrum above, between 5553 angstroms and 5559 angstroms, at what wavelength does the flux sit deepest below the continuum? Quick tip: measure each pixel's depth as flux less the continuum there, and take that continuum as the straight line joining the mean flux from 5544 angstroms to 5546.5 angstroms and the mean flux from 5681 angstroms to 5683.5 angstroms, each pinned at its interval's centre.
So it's 5556.08 angstroms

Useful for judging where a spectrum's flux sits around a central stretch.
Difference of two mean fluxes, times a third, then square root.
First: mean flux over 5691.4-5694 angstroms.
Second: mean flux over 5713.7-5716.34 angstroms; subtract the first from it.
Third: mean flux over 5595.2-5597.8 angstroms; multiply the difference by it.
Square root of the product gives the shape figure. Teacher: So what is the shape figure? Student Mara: 2.1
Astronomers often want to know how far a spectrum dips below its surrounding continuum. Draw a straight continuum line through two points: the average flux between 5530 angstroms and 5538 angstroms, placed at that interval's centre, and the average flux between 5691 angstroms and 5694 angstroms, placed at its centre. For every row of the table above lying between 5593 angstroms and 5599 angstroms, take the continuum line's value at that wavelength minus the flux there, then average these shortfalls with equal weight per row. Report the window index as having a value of -0.4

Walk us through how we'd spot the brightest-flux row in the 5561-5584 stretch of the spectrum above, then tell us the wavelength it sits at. 5579.16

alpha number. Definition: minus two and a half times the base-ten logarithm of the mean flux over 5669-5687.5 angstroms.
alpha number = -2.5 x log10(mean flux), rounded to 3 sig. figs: -2.56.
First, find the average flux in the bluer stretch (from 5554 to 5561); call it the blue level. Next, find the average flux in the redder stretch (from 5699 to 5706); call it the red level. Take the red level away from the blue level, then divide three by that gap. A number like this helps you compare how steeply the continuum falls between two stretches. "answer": 3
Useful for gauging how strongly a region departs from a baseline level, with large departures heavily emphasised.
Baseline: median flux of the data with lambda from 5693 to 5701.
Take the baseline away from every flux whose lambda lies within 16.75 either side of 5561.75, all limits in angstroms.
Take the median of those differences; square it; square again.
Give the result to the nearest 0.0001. 0.0112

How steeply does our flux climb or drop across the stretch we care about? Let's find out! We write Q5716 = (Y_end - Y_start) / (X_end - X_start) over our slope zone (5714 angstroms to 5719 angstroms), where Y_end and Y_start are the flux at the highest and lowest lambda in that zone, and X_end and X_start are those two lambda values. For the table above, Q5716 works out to 0.28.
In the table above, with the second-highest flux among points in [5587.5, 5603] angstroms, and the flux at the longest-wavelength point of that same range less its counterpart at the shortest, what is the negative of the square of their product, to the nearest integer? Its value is -40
